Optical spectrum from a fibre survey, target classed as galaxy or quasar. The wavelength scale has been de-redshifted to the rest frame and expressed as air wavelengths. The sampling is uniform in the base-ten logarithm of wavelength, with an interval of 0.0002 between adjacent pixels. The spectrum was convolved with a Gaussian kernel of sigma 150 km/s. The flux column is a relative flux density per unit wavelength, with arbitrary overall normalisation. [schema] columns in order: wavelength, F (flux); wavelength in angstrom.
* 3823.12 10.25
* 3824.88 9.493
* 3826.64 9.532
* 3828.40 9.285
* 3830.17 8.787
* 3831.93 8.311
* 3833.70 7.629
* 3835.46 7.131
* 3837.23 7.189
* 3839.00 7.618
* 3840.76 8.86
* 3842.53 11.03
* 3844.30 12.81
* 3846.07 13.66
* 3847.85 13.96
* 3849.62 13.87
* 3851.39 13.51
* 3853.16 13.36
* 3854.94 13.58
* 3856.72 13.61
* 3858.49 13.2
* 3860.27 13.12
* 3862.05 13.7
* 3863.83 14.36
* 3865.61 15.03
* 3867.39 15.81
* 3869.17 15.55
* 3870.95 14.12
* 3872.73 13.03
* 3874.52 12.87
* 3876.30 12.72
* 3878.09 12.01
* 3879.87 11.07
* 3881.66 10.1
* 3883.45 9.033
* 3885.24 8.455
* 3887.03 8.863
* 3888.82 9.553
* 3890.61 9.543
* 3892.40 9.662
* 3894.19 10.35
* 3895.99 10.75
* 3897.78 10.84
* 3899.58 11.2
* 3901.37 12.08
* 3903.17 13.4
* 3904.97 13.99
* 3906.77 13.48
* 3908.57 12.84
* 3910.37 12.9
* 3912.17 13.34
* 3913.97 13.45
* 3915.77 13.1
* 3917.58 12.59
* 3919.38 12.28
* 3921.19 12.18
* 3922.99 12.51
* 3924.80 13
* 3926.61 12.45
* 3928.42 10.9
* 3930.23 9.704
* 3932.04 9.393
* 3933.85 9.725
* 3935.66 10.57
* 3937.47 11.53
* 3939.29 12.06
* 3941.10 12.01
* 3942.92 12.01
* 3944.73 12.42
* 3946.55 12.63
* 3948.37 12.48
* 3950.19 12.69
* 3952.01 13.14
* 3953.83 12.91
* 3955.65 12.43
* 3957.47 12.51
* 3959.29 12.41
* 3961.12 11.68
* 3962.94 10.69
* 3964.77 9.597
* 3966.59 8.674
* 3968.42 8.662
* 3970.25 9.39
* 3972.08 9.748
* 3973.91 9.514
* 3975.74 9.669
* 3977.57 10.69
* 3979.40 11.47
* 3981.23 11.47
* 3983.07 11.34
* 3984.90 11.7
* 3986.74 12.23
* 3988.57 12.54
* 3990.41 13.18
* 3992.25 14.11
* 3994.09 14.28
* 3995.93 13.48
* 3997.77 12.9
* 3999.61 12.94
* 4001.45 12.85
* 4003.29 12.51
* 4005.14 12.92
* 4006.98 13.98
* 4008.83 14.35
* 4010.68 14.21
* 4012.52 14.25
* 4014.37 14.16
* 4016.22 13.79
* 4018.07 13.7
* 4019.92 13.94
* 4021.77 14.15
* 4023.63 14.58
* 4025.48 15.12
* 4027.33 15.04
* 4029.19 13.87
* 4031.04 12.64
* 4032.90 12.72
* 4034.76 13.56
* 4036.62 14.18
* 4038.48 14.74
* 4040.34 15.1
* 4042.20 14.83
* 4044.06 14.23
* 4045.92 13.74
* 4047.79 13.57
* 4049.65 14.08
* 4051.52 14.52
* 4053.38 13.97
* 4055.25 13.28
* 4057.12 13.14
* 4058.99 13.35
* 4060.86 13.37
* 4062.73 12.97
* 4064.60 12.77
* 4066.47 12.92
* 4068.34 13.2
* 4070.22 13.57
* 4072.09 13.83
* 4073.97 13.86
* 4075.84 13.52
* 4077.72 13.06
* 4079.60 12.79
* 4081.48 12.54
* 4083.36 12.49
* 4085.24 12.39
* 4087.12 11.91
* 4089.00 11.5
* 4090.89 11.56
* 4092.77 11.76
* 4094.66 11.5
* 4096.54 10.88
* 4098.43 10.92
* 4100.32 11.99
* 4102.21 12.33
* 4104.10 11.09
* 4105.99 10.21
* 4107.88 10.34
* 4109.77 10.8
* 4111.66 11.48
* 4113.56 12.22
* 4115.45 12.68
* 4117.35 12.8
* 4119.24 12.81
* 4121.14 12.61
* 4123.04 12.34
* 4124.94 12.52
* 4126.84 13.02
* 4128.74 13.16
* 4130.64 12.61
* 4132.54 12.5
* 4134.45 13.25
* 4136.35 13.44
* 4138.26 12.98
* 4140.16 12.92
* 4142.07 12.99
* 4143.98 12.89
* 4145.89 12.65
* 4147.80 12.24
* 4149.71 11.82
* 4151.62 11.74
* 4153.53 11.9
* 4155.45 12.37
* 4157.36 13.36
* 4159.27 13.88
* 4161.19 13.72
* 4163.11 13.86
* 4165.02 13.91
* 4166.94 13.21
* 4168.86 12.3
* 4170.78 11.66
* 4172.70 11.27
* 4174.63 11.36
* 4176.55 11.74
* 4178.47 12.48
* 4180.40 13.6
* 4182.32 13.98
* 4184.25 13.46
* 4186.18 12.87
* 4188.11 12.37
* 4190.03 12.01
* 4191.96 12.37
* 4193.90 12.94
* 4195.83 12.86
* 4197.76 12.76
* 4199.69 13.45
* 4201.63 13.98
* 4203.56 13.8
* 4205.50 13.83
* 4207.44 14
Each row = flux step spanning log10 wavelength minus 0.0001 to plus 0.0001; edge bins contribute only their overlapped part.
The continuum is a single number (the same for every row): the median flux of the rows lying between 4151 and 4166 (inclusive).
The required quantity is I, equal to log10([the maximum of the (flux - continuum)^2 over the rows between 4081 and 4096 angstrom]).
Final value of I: 0.6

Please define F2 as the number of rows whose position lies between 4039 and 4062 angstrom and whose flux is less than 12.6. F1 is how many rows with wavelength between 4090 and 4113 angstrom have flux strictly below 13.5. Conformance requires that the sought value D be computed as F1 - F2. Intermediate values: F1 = 12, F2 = 0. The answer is 12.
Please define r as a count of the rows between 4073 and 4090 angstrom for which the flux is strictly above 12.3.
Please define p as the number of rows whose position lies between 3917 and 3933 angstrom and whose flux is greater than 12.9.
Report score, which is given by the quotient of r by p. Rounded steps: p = 1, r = 7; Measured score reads 7.00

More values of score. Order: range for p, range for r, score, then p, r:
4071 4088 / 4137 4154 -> 1.25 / 4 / 5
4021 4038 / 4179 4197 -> 1.14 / 7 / 8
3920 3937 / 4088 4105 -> 1.00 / 1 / 1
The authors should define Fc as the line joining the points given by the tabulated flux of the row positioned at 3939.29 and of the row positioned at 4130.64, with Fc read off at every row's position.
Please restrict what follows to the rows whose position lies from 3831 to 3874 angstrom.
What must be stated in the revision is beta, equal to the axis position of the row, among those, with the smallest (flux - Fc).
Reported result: 3835.46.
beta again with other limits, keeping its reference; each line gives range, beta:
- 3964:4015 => 3968.42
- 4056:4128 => 4105.99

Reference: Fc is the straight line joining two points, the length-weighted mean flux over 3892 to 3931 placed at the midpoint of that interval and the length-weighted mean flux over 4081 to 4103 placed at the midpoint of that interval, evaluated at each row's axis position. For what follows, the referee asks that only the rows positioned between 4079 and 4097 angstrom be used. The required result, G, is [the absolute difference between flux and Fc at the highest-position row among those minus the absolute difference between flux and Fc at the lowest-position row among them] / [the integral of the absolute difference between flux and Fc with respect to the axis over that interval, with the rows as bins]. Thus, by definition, -0.01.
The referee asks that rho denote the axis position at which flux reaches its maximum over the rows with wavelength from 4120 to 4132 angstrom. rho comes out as 4128.74 angstrom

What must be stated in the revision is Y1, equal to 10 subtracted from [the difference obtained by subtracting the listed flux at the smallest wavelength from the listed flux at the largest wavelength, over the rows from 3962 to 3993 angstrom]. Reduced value -7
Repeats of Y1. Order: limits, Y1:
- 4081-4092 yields -11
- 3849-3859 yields -11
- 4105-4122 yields -8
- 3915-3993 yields -9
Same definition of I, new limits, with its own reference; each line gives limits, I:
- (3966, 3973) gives 1.4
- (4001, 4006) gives 0.0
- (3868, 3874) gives 0.6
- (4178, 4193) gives 0.4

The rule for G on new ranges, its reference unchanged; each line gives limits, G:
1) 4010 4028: 0.02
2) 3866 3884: -0.01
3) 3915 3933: 0.11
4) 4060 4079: -0.01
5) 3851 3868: 0.08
